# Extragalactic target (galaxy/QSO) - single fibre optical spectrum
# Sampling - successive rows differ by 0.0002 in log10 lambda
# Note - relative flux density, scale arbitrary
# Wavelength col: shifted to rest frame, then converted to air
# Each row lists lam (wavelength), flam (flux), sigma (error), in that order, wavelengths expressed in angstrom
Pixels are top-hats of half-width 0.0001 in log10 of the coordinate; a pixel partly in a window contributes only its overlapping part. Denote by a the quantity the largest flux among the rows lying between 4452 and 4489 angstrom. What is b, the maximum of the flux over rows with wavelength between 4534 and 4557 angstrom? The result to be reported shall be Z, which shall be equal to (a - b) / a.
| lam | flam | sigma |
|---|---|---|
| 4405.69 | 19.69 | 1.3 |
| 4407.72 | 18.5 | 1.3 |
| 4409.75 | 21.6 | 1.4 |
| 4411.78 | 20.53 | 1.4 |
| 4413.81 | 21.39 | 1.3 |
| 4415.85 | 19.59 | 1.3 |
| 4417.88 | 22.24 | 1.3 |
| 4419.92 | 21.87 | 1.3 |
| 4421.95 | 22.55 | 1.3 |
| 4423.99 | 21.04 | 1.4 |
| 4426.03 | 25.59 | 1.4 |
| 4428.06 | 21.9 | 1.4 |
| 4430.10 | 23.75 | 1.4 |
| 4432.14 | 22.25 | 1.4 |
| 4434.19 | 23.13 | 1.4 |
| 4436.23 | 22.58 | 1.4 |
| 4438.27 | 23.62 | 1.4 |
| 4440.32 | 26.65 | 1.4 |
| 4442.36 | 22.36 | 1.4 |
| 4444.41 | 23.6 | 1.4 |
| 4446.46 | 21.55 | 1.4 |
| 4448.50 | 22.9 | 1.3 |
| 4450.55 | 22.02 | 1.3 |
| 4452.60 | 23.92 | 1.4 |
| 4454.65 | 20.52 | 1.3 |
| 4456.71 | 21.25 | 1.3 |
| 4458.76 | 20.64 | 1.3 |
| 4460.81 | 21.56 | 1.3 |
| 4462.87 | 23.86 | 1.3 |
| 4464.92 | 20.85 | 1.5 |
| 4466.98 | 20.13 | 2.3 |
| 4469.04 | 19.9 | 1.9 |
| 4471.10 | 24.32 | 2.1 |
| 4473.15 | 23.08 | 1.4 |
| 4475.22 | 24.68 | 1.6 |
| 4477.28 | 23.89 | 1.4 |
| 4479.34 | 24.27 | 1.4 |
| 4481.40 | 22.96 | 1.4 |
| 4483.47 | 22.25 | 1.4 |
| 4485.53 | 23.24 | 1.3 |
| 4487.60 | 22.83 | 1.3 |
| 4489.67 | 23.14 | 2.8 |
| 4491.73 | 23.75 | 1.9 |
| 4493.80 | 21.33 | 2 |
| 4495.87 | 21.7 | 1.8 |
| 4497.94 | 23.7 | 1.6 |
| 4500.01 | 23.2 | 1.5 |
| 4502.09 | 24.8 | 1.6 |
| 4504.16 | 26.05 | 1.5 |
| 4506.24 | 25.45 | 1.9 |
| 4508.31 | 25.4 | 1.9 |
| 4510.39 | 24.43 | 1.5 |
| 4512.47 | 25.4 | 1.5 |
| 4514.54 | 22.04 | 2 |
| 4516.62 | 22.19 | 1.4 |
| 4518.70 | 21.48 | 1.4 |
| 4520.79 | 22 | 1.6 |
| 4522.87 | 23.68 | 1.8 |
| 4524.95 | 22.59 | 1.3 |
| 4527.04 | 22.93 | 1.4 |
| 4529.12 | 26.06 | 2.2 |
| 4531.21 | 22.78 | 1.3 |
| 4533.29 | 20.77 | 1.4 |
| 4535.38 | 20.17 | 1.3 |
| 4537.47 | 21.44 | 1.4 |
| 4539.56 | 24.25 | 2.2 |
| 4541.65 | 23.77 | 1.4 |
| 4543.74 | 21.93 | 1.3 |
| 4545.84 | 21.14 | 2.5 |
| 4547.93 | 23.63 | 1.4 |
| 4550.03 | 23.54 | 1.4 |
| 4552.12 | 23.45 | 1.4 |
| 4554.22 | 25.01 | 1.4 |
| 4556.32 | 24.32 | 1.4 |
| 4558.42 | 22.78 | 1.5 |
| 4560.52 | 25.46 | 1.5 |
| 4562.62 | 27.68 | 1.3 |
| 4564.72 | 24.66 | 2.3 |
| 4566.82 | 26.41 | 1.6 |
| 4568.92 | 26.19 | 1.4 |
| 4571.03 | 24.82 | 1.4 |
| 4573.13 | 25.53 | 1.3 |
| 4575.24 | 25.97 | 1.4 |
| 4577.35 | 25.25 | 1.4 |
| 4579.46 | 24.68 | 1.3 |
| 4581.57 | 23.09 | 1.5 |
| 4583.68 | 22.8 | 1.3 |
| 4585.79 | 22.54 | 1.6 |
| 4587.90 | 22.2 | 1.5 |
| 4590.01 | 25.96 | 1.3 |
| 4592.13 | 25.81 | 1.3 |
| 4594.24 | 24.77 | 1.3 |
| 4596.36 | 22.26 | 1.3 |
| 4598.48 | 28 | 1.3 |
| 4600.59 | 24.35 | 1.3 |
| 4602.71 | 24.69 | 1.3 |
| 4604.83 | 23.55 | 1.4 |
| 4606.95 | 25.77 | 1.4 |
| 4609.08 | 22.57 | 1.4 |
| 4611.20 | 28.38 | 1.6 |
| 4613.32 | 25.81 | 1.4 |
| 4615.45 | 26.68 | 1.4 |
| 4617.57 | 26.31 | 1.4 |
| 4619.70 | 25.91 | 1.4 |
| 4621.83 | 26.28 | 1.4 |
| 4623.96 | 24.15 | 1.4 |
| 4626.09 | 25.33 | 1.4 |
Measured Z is -0.013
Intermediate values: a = 24.68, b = 25.01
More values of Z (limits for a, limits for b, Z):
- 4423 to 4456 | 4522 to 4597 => -0.039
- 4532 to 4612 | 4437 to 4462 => 0.061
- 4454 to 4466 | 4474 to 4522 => -0.092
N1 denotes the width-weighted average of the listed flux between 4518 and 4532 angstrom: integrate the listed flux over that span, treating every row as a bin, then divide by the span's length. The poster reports 23.1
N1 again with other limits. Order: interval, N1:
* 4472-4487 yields 23.5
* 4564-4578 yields 25.6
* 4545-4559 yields 23.5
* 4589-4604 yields 25.1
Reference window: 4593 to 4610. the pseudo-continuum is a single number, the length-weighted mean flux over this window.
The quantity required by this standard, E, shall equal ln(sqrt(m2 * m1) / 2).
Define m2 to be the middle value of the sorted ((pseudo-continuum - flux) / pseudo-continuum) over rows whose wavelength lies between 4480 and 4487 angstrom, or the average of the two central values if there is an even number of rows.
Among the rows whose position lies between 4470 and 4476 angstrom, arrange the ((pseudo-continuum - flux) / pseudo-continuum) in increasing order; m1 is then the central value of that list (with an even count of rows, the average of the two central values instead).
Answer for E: -4.5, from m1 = 0.008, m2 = 0.06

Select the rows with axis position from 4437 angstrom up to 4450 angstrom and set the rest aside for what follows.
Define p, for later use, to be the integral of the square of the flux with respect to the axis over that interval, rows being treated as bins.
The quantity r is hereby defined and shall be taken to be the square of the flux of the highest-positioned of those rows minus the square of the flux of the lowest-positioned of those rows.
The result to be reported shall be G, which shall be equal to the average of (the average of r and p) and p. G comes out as 5346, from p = 7139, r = -33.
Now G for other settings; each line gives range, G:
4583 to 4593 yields 4330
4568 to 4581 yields 6228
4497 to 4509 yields 5546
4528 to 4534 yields 2412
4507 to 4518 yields 4680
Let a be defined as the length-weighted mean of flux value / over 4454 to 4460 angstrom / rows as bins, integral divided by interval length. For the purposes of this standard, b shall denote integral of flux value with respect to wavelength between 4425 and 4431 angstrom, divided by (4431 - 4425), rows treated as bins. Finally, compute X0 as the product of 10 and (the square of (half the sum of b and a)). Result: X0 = 4975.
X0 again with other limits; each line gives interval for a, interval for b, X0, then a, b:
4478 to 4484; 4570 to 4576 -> 5929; 23.3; 25.4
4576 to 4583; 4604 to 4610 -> 5831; 24.3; 24.0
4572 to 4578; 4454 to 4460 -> 5391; 25.6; 20.8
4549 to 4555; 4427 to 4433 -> 5445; 24.0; 22.7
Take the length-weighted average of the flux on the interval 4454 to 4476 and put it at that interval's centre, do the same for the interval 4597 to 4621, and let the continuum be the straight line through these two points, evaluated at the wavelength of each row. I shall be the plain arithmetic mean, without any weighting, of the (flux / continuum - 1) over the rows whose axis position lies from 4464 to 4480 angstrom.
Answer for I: 0.03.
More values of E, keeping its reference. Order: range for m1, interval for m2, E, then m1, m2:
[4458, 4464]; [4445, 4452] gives -2.9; 0.121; 0.10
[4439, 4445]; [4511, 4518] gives -3.5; 0.038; 0.10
